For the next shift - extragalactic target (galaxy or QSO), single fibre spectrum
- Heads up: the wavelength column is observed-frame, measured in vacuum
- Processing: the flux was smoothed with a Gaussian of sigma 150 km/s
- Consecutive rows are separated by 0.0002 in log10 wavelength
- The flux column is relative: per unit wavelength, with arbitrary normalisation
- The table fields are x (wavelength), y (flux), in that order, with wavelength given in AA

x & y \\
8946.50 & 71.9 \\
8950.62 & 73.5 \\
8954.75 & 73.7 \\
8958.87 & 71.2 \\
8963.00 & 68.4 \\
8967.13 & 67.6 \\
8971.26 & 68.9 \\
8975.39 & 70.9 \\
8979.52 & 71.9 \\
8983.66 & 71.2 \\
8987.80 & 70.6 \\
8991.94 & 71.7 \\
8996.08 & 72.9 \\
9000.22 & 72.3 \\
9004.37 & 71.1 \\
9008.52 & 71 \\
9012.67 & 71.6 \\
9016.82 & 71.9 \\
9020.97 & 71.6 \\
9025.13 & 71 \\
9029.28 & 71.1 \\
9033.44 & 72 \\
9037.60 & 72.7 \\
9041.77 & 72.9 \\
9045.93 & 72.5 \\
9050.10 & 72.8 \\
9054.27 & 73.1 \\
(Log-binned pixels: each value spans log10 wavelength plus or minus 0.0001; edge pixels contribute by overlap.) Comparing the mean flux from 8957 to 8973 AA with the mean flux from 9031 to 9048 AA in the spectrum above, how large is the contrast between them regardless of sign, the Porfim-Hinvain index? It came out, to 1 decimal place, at 3.5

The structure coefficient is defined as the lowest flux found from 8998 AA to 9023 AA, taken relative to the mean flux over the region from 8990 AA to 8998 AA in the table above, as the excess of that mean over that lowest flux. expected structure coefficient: 1.3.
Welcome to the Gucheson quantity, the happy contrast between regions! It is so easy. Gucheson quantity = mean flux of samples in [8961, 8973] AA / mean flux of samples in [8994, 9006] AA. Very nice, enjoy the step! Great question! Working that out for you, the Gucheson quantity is 0.95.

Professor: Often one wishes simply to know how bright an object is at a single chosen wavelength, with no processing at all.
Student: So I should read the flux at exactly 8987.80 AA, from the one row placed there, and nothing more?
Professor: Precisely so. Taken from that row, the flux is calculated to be 70.6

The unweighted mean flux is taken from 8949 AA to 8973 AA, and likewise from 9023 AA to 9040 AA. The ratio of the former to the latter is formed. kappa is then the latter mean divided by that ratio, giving 72.9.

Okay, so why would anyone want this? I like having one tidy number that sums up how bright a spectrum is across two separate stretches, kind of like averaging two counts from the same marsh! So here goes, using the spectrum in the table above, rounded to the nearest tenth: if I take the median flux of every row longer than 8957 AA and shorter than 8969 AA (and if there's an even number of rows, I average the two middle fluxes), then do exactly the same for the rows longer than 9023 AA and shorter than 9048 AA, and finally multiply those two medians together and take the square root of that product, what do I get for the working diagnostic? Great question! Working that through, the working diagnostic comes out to 70.3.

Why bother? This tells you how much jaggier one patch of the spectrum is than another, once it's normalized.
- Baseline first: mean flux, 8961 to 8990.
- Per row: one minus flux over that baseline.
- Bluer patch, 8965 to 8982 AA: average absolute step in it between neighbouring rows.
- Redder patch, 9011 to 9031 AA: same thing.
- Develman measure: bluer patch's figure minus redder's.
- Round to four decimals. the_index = 0.0158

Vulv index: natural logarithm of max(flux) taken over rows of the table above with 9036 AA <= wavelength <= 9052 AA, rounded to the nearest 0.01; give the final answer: 4.29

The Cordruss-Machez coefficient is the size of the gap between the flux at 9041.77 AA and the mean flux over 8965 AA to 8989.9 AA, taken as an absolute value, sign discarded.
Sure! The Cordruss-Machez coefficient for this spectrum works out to 2.7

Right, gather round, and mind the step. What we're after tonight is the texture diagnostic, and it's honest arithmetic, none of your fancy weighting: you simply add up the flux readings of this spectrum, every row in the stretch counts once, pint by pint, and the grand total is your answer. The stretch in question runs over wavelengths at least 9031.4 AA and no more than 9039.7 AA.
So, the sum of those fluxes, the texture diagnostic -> 144.7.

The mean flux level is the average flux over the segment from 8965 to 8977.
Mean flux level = 69.1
